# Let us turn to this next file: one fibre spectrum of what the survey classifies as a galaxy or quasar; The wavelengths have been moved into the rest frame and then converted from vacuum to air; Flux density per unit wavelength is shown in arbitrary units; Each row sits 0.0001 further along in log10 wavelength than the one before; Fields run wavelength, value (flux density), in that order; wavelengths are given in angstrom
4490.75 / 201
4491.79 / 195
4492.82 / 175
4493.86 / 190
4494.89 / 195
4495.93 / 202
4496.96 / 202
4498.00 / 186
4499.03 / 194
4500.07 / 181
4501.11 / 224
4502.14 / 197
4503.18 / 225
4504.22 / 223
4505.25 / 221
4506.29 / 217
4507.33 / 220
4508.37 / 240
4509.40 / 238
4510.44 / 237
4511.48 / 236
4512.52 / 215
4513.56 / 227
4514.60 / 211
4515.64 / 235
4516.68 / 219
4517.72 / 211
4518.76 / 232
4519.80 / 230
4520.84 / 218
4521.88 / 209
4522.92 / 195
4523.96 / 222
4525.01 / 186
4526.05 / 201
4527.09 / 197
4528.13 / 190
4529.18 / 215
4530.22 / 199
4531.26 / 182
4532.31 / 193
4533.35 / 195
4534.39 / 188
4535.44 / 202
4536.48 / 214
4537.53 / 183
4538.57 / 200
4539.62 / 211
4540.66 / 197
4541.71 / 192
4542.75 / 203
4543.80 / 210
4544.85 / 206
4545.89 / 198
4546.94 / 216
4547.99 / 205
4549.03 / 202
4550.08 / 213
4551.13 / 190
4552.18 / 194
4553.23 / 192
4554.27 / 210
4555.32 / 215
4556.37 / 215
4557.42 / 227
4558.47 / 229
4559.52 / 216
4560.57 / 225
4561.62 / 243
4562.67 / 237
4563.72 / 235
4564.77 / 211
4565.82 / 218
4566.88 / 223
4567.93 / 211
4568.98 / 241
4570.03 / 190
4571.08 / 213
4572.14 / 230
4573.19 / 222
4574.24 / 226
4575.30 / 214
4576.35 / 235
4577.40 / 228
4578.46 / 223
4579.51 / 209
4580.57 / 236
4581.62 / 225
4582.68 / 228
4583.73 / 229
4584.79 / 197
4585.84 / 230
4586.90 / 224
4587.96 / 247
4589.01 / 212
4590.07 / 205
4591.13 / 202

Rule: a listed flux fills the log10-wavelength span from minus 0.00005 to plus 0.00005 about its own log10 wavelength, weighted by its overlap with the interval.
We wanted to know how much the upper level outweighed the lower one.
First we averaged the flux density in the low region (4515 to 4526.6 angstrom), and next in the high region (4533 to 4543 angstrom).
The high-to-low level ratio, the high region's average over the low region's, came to 0.93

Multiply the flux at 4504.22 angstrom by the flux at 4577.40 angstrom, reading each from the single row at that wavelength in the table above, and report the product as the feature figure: 50844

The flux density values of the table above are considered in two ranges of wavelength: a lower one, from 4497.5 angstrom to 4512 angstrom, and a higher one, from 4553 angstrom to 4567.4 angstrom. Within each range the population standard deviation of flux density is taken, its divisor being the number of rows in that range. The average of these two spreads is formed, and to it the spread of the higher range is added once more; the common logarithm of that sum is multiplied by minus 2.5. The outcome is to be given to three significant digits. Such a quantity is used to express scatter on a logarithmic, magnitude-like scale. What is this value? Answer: -3.63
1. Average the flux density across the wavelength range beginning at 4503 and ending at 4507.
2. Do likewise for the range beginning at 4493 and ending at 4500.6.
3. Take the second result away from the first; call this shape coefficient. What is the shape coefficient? 29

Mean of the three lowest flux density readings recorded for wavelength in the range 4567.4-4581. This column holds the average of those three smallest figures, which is 203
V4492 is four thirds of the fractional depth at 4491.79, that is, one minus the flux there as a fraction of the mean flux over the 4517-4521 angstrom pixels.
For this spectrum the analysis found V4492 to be 0.17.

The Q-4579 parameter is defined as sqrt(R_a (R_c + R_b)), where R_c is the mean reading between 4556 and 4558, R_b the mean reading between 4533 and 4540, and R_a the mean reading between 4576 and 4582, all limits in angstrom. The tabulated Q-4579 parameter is 308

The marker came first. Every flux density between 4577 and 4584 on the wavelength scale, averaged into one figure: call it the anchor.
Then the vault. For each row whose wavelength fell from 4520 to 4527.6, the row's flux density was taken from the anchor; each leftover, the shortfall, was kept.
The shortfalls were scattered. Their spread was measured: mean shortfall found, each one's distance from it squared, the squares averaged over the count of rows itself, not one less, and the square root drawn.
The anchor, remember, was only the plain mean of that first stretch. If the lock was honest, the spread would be 12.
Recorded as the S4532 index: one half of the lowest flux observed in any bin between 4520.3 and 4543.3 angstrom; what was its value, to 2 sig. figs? 91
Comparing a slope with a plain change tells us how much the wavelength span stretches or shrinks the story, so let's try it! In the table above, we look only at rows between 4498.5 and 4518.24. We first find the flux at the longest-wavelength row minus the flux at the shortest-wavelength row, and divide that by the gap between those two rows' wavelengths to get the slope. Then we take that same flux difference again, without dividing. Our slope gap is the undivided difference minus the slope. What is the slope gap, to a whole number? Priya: 16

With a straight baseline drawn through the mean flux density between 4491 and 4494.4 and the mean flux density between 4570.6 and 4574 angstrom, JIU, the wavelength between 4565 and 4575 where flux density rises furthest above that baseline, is 4568.98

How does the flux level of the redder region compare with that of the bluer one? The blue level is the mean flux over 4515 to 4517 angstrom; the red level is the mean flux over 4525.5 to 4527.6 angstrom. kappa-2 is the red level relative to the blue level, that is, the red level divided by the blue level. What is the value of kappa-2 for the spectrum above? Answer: 0.88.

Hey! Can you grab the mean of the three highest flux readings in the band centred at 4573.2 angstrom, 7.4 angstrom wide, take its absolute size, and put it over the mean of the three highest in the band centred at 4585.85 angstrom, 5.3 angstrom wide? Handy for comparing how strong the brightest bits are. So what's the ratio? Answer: 0.98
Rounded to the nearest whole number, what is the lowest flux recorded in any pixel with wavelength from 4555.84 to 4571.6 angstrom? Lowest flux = 190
